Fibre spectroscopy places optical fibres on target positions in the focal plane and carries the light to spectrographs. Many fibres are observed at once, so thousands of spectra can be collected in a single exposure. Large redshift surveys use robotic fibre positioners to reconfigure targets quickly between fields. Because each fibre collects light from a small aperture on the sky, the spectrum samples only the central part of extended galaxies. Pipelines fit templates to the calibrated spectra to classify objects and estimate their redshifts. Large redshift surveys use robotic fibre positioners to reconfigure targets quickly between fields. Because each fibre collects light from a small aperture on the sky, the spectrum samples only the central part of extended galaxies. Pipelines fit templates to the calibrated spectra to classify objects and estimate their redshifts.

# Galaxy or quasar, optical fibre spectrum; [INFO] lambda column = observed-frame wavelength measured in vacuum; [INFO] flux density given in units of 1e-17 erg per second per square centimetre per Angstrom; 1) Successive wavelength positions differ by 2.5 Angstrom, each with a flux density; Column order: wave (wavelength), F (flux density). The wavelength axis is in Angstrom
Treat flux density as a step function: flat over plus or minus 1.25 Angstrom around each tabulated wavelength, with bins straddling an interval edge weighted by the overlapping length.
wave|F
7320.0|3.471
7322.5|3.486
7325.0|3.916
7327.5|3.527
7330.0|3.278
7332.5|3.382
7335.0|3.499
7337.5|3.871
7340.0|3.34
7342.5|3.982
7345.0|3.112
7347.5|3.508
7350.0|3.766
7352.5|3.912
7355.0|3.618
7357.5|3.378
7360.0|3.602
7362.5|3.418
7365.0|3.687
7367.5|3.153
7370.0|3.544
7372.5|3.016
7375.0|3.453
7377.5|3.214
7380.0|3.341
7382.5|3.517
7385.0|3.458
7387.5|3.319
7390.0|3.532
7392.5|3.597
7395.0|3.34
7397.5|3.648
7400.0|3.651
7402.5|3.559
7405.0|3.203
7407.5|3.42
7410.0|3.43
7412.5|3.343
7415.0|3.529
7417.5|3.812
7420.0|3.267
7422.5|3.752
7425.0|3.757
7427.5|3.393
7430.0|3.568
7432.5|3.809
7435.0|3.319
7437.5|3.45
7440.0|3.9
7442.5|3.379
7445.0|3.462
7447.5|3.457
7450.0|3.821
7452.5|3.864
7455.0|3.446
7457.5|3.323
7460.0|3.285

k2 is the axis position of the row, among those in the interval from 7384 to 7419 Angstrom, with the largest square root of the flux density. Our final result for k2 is 7417.5 Angstrom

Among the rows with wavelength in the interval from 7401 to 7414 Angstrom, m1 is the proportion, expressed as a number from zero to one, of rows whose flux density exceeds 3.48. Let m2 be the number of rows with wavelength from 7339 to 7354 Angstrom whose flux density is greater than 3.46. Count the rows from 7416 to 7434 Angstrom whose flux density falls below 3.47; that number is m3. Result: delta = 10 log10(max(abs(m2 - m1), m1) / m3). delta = 2.8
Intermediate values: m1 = 0.20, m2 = 4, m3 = 2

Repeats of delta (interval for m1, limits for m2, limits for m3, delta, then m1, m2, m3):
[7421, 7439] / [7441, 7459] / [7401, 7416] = -2.2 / 0.57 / 3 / 4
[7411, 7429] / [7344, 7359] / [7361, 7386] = -3.1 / 0.57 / 4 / 7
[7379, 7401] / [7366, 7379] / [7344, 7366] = -7.3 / 0.56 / 1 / 3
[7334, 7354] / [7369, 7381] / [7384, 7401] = -6.0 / 0.75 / 1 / 3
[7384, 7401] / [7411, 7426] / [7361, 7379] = -1.6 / 0.57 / 4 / 5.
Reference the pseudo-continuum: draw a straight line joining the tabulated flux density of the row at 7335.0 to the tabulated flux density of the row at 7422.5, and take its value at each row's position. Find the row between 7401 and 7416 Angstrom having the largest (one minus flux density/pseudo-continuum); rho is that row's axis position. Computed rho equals 7405.0 Angstrom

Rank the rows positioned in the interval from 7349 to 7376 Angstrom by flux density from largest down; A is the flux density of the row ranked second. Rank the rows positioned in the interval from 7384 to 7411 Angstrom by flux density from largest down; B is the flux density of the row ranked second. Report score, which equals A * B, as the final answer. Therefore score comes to 13.7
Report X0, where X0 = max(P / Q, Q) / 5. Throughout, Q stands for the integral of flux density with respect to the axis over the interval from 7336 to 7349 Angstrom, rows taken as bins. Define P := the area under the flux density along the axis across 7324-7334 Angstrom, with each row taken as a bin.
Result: 9.3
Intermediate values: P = 35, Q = 46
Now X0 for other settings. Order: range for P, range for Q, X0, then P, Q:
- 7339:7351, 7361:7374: 8.8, 42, 44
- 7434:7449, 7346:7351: 3.6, 53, 18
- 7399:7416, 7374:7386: 8.1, 59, 41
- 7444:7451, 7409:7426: 12.1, 25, 60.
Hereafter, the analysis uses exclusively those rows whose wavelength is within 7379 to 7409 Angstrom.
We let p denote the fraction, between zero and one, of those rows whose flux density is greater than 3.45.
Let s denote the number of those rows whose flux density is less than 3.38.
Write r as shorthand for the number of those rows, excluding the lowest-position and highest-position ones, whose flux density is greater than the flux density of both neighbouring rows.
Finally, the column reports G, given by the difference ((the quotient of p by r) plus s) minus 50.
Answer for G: -45.8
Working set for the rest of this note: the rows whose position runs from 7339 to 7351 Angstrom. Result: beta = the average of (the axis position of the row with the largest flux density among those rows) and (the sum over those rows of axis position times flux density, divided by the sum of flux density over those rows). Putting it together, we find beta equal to 7343.8 Angstrom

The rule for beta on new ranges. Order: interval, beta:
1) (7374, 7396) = 7388.8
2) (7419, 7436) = 7430.0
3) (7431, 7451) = 7440.6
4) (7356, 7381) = 7366.8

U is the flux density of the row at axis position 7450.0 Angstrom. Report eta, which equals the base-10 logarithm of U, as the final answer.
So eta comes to 0.582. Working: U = 3.821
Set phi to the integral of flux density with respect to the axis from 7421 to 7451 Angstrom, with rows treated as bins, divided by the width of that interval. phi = 3.58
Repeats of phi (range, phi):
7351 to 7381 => 3.45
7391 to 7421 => 3.49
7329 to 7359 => 3.56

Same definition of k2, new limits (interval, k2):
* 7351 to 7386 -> 7352.5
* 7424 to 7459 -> 7440.0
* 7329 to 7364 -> 7342.5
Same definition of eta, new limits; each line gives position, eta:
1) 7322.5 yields 0.542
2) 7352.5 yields 0.592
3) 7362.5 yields 0.534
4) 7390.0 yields 0.548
